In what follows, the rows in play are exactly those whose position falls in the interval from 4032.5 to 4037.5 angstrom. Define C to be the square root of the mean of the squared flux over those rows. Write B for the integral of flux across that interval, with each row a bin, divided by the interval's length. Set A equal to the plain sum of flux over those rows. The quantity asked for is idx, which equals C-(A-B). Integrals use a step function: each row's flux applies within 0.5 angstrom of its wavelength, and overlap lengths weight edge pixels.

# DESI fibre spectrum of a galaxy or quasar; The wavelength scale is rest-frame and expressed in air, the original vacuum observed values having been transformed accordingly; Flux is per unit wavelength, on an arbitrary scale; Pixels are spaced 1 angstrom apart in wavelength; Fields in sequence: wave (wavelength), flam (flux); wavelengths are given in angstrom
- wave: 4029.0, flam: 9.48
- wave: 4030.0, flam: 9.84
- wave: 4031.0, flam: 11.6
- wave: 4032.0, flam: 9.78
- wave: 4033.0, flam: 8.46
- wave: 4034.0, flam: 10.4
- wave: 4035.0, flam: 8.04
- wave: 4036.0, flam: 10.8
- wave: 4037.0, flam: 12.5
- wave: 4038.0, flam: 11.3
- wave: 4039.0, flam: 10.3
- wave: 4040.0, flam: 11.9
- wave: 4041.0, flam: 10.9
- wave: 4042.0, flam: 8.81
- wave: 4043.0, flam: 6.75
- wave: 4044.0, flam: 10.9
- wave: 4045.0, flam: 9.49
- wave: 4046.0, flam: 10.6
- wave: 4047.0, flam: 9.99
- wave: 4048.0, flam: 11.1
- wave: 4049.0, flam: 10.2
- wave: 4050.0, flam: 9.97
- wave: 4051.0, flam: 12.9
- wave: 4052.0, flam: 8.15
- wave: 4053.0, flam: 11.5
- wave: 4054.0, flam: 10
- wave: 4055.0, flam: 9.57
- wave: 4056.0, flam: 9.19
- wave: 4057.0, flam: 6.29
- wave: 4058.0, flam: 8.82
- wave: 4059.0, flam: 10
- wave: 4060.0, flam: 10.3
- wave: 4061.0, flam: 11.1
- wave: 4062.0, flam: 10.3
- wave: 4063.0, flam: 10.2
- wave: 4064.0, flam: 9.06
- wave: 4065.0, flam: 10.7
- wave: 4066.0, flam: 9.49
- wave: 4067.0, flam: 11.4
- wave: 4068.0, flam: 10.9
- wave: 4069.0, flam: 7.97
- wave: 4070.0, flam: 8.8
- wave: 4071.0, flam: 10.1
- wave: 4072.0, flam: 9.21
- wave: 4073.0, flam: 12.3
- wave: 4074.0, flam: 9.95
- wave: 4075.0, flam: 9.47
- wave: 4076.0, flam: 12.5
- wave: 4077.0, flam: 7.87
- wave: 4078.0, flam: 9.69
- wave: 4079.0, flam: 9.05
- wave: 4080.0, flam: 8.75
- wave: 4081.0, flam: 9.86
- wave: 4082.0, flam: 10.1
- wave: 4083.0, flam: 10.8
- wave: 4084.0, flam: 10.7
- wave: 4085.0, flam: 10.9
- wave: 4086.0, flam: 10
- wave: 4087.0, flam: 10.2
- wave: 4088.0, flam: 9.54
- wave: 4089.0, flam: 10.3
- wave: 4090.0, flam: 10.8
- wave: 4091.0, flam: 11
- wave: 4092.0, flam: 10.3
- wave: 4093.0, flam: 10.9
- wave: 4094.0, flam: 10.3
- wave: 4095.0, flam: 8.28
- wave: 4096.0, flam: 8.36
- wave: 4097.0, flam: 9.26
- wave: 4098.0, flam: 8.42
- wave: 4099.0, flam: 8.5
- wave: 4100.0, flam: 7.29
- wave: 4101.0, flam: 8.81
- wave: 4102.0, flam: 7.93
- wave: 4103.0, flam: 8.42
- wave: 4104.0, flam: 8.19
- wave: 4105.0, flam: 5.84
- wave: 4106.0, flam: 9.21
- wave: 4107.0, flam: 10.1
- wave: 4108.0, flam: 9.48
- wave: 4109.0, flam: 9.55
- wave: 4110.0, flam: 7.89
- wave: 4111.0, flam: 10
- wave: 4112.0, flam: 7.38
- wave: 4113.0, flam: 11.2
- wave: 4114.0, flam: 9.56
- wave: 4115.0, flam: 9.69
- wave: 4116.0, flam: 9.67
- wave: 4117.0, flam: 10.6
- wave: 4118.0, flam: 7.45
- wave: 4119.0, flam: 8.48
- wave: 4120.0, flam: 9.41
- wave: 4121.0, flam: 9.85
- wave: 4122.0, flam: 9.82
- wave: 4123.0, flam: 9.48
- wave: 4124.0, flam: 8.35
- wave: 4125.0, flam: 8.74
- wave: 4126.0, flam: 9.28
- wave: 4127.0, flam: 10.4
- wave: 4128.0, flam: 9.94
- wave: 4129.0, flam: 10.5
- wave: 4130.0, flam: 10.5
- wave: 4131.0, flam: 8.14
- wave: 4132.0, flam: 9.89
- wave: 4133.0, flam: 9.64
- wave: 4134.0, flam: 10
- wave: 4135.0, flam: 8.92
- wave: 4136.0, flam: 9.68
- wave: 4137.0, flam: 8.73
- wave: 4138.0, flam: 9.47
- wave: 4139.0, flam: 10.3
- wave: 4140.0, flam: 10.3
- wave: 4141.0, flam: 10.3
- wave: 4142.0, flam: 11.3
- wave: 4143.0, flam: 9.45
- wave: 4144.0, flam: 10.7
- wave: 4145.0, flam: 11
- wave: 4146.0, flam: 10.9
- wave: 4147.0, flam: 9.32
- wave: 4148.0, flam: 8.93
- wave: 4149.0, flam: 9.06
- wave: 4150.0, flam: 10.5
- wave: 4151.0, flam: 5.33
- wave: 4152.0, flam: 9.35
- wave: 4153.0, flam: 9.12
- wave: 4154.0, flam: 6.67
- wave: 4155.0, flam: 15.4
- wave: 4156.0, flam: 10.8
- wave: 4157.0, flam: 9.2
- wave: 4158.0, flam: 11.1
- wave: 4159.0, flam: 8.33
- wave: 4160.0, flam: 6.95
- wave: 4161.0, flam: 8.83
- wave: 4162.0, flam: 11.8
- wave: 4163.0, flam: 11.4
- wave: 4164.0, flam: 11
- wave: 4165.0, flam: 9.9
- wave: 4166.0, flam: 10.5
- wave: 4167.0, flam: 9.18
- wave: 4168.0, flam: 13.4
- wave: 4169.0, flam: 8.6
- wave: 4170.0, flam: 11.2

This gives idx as -30.0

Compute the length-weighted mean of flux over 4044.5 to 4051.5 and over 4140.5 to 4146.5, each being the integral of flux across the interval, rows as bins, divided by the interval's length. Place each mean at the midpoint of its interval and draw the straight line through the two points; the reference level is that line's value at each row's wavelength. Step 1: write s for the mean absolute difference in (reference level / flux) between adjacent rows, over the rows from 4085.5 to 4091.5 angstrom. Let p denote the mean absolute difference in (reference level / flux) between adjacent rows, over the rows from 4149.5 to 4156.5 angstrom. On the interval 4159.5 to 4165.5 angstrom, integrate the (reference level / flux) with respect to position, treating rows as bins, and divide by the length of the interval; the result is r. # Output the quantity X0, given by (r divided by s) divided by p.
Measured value 39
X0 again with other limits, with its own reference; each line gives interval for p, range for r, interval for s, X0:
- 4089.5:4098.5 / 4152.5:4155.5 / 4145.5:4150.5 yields 134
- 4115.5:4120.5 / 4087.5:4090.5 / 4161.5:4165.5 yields 89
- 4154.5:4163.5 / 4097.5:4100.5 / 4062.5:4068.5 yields 42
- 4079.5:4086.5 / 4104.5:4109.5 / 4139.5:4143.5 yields 237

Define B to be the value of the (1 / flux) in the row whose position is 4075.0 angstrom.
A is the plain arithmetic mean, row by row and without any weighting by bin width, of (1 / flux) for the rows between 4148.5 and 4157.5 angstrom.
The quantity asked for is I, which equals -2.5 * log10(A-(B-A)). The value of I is 2.28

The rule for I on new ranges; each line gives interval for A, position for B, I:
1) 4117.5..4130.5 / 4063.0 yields 2.33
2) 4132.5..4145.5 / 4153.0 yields 2.59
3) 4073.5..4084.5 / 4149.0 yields 2.56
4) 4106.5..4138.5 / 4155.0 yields 2.07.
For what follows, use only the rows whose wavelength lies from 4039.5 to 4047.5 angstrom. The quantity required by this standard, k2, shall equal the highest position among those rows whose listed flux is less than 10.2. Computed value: 4047.0 angstrom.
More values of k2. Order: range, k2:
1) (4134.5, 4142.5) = 4138.0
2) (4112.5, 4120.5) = 4120.0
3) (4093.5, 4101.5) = 4101.0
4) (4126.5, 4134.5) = 4134.0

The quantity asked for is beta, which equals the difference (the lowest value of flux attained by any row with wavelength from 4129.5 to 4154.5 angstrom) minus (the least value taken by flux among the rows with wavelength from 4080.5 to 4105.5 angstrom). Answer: -0.5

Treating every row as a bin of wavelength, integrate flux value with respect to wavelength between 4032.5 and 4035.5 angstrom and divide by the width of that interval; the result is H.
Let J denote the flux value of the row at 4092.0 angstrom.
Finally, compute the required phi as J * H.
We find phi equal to 92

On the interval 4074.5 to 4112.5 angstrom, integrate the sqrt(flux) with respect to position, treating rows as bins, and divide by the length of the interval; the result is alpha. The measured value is 3.05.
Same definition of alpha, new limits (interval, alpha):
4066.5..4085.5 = 3.16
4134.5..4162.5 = 3.10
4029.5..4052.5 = 3.19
